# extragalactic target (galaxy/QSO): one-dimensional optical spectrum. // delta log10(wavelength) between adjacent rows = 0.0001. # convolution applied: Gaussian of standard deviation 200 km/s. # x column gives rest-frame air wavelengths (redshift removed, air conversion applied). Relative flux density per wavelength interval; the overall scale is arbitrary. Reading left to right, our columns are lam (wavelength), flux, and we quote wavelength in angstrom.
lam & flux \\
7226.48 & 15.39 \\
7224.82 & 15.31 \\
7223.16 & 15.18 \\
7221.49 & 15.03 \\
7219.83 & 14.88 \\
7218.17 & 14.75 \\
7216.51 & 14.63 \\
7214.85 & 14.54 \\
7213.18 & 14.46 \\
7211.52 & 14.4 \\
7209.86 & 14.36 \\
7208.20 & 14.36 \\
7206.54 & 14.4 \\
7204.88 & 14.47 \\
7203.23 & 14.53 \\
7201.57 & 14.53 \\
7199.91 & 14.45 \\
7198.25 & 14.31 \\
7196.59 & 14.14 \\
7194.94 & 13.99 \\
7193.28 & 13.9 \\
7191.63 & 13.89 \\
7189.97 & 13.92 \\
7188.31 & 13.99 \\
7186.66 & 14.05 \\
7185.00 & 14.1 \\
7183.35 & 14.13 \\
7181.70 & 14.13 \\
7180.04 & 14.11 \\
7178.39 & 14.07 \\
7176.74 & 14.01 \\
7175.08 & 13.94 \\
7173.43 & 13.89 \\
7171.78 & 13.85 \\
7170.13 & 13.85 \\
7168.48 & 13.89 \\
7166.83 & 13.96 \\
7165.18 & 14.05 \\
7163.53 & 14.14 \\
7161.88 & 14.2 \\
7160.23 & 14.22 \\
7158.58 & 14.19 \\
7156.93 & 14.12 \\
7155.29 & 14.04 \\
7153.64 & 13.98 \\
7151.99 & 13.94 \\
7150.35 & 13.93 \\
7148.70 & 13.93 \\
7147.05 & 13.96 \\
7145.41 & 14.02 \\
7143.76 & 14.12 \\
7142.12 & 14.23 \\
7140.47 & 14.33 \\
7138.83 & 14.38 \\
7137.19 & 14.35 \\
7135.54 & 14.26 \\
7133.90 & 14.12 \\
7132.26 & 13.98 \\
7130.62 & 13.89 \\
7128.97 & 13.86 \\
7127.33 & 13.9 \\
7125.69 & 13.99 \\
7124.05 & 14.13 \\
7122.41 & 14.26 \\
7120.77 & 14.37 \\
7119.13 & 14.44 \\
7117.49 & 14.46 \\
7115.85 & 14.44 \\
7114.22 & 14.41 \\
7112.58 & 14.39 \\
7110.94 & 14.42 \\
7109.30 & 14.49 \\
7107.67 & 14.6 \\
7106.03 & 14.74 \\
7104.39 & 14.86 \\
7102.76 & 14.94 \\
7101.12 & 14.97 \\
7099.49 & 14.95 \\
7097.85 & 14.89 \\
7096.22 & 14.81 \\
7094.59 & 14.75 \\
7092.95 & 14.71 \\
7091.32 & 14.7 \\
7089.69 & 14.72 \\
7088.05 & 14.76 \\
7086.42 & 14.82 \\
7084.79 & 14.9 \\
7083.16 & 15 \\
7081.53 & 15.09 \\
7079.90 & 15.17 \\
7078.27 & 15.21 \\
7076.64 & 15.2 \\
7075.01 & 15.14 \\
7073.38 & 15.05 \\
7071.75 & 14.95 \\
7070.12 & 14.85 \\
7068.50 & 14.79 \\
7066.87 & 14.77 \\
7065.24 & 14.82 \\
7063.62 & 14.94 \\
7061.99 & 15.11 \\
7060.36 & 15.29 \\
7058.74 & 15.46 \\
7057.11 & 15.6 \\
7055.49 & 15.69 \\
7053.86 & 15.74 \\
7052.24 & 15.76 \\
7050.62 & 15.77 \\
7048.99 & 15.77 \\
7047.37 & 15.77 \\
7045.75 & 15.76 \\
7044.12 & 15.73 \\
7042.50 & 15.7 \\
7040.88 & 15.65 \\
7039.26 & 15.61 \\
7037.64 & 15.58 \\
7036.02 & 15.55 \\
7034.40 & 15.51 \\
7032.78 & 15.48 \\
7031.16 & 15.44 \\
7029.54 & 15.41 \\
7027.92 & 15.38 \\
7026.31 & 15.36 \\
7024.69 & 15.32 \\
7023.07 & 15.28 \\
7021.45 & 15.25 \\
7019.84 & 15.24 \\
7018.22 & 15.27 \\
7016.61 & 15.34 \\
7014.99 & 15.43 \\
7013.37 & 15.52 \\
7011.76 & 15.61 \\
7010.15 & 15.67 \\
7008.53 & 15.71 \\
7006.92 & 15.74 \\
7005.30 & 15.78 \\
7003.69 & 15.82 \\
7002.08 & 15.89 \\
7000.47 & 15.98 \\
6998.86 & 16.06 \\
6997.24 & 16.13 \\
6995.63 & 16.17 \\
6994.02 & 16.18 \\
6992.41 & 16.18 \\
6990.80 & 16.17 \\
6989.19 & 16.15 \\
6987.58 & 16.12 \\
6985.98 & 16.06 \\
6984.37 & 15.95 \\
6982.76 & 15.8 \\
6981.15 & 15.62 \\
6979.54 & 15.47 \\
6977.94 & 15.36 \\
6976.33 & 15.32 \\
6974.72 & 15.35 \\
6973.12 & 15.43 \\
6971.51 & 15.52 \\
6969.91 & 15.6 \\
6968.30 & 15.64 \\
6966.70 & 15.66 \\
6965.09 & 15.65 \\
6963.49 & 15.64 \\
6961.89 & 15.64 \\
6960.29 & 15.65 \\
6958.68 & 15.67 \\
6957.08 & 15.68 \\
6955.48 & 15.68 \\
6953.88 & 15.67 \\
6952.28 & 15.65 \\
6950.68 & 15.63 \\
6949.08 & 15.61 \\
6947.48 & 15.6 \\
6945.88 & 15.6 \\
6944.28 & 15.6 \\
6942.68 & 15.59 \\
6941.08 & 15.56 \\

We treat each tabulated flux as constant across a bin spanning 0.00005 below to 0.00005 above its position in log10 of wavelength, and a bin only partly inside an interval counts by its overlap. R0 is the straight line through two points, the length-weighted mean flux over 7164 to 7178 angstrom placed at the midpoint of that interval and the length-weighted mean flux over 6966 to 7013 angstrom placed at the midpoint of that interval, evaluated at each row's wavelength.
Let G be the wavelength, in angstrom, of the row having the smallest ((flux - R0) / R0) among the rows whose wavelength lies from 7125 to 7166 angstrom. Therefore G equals 7128.97 angstrom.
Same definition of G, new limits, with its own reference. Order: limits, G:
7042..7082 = 7066.87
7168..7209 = 7170.13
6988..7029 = 7019.84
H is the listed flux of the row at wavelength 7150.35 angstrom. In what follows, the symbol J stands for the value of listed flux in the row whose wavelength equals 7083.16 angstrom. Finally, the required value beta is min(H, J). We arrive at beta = 13.9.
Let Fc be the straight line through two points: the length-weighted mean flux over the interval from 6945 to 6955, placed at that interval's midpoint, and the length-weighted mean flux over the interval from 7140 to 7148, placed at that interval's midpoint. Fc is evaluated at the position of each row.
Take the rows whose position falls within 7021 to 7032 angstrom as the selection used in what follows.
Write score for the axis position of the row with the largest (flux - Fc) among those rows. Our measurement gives 7031.16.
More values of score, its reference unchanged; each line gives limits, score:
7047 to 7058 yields 7052.24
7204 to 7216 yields 7214.85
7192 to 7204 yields 7203.23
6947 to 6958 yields 6957.08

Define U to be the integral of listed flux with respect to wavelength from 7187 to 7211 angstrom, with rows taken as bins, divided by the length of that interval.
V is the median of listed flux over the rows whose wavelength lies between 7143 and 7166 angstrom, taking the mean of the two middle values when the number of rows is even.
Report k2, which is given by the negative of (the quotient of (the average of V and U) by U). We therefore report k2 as -0.99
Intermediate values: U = 14.2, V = 14.0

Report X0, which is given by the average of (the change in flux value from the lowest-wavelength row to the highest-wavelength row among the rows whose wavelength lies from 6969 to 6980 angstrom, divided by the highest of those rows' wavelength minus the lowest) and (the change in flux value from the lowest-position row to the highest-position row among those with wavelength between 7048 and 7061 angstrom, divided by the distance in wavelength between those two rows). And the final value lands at -0.028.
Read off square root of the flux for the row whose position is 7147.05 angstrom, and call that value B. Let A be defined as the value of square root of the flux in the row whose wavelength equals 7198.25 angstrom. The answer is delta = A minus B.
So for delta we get 0.05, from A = 3.78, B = 3.74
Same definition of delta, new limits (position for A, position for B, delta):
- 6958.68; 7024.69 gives 0.04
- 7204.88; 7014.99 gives -0.12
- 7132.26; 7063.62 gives -0.13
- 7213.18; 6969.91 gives -0.15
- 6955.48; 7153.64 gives 0.22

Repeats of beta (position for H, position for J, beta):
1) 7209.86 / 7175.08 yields 13.9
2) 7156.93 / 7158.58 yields 14.1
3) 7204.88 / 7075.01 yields 14.5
